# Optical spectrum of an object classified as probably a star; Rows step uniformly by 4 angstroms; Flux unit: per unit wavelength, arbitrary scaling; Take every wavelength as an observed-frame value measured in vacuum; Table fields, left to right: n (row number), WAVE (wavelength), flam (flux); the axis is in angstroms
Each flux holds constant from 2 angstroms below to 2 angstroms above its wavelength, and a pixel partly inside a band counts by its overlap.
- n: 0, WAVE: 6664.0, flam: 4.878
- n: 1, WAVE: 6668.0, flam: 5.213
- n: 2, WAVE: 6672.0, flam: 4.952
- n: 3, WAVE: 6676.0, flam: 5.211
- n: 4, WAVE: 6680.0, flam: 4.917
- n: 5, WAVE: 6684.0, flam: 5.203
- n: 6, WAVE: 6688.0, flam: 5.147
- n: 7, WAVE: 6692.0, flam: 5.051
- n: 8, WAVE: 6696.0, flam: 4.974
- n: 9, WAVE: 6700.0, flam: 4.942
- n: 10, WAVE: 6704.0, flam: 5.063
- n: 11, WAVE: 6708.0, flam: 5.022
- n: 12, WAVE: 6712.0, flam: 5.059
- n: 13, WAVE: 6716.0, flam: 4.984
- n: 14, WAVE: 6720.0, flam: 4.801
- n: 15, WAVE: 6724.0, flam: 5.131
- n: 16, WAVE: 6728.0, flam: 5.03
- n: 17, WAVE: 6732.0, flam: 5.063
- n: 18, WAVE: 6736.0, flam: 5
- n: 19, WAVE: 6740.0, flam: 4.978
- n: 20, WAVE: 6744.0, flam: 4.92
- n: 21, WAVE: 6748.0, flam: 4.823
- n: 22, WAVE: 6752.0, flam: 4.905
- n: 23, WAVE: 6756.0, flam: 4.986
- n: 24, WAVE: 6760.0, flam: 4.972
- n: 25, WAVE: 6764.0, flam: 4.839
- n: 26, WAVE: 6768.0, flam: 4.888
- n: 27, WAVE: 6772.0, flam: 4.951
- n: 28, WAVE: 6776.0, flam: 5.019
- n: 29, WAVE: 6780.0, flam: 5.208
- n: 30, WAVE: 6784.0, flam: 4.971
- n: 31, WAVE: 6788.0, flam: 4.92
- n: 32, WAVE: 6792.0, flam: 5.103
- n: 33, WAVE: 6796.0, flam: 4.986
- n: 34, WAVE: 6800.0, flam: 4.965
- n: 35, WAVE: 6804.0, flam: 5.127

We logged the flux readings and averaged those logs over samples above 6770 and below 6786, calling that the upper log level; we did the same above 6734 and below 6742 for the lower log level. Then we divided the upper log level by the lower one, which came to 1.01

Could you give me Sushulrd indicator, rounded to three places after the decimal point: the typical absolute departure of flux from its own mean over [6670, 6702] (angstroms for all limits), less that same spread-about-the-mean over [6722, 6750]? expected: 0.030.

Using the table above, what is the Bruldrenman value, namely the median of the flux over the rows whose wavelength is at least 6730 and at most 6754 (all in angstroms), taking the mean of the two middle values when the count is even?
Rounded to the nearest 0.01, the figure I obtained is 4.95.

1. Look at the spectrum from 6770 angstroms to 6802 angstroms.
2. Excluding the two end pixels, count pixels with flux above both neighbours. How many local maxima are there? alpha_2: 2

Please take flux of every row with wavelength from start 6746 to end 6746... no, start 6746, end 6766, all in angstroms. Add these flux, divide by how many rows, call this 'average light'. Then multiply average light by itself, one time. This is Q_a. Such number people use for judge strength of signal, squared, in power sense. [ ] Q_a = 24.1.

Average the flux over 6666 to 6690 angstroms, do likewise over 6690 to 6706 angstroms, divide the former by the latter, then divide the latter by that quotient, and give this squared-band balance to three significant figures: 4.91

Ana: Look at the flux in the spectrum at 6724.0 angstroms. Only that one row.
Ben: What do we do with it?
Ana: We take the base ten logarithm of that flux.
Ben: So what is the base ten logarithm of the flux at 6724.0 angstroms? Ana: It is 0.710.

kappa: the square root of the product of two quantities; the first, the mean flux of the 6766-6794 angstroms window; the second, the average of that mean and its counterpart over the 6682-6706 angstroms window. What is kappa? 5.02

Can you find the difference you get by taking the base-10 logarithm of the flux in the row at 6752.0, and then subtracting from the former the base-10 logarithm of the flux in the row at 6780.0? -0.026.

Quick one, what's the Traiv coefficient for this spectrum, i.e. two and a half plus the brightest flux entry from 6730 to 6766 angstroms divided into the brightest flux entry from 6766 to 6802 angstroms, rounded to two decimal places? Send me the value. 3.53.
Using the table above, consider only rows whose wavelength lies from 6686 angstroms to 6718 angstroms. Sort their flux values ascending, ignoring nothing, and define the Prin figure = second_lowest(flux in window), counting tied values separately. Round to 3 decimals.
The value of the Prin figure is 4.974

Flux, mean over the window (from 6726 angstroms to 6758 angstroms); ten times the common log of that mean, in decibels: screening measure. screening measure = 6.96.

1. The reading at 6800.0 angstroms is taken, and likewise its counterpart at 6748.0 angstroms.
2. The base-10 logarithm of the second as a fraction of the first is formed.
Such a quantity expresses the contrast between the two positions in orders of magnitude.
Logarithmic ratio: -0.013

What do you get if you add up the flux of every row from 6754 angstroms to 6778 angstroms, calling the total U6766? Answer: 30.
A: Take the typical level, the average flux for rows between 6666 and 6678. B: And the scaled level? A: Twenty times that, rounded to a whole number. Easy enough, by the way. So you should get 103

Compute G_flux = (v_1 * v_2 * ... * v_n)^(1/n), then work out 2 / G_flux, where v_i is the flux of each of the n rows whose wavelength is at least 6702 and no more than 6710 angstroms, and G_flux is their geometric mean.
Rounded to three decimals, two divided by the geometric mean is 0.397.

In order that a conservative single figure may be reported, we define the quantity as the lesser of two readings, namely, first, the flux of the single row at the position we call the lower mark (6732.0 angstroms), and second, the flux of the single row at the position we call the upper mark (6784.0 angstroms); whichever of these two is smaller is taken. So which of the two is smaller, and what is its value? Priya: 4.97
